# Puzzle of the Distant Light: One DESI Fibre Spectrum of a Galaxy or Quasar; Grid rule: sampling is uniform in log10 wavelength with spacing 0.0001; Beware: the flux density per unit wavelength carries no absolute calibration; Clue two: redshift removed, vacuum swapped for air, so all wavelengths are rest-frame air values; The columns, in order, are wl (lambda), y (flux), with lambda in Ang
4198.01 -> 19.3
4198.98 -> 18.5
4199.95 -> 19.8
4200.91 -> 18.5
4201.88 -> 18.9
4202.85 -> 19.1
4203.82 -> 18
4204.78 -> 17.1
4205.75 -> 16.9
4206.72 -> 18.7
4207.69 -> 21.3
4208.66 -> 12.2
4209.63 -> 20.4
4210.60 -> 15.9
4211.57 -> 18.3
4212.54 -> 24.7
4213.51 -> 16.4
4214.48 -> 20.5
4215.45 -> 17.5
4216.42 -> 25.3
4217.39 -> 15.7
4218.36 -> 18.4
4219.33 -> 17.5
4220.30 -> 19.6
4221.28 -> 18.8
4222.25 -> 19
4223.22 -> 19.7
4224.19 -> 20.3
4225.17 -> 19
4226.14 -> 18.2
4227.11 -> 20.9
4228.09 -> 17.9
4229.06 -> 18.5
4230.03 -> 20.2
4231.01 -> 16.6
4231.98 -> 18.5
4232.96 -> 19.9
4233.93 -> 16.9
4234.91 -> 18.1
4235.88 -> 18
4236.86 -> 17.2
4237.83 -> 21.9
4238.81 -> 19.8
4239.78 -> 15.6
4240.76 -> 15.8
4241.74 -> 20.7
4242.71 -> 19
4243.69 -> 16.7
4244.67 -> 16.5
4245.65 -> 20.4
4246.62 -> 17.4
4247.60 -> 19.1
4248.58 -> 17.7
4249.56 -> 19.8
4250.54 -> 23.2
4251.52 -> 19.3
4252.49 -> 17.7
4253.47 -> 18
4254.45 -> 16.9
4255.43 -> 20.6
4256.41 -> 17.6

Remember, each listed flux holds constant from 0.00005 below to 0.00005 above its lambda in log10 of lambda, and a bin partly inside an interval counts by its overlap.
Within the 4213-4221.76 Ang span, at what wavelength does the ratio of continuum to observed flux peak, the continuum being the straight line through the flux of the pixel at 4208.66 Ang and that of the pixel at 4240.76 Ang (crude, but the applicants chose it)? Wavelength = 4217.39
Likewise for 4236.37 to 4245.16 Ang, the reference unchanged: 4239.78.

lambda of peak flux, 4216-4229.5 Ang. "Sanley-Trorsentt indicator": 4216.42 Ang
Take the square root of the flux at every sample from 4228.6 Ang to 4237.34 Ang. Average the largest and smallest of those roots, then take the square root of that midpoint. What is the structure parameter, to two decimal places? 2.07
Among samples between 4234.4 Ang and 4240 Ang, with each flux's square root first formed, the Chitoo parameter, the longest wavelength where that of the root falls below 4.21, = 4239.78 Ang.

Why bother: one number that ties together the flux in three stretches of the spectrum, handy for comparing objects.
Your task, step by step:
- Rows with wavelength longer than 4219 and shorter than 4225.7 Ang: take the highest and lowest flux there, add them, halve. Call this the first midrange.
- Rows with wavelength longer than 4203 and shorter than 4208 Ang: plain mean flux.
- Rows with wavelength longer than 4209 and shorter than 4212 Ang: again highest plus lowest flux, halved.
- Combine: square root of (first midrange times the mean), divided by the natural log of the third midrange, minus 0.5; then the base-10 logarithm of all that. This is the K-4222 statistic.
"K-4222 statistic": 0.773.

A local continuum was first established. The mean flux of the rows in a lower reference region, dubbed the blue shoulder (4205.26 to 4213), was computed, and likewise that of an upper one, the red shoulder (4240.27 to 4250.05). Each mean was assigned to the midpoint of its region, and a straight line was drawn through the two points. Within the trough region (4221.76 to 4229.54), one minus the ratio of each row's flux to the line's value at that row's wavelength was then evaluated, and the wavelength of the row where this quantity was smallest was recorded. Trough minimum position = 4227.11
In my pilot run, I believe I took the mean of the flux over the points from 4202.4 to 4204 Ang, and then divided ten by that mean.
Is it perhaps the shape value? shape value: 0.54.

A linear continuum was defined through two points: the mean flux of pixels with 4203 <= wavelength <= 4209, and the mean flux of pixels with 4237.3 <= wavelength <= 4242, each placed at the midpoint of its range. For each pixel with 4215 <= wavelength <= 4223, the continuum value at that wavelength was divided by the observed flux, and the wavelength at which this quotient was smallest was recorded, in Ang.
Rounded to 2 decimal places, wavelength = 4216.42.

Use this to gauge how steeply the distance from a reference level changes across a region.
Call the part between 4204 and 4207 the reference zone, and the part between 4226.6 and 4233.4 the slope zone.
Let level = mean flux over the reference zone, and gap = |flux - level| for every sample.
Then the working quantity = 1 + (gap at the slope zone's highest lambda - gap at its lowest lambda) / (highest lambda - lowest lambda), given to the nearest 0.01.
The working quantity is 0.83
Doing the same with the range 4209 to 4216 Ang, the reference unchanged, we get 0.52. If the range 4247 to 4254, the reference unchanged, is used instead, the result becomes 0.81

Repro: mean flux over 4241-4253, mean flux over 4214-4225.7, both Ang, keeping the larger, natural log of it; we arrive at 2.959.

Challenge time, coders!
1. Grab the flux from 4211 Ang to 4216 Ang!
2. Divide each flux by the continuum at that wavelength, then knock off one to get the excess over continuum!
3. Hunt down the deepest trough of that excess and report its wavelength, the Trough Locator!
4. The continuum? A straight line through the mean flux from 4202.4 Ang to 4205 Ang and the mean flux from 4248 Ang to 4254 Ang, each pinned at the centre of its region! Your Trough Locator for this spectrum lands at 4213.51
